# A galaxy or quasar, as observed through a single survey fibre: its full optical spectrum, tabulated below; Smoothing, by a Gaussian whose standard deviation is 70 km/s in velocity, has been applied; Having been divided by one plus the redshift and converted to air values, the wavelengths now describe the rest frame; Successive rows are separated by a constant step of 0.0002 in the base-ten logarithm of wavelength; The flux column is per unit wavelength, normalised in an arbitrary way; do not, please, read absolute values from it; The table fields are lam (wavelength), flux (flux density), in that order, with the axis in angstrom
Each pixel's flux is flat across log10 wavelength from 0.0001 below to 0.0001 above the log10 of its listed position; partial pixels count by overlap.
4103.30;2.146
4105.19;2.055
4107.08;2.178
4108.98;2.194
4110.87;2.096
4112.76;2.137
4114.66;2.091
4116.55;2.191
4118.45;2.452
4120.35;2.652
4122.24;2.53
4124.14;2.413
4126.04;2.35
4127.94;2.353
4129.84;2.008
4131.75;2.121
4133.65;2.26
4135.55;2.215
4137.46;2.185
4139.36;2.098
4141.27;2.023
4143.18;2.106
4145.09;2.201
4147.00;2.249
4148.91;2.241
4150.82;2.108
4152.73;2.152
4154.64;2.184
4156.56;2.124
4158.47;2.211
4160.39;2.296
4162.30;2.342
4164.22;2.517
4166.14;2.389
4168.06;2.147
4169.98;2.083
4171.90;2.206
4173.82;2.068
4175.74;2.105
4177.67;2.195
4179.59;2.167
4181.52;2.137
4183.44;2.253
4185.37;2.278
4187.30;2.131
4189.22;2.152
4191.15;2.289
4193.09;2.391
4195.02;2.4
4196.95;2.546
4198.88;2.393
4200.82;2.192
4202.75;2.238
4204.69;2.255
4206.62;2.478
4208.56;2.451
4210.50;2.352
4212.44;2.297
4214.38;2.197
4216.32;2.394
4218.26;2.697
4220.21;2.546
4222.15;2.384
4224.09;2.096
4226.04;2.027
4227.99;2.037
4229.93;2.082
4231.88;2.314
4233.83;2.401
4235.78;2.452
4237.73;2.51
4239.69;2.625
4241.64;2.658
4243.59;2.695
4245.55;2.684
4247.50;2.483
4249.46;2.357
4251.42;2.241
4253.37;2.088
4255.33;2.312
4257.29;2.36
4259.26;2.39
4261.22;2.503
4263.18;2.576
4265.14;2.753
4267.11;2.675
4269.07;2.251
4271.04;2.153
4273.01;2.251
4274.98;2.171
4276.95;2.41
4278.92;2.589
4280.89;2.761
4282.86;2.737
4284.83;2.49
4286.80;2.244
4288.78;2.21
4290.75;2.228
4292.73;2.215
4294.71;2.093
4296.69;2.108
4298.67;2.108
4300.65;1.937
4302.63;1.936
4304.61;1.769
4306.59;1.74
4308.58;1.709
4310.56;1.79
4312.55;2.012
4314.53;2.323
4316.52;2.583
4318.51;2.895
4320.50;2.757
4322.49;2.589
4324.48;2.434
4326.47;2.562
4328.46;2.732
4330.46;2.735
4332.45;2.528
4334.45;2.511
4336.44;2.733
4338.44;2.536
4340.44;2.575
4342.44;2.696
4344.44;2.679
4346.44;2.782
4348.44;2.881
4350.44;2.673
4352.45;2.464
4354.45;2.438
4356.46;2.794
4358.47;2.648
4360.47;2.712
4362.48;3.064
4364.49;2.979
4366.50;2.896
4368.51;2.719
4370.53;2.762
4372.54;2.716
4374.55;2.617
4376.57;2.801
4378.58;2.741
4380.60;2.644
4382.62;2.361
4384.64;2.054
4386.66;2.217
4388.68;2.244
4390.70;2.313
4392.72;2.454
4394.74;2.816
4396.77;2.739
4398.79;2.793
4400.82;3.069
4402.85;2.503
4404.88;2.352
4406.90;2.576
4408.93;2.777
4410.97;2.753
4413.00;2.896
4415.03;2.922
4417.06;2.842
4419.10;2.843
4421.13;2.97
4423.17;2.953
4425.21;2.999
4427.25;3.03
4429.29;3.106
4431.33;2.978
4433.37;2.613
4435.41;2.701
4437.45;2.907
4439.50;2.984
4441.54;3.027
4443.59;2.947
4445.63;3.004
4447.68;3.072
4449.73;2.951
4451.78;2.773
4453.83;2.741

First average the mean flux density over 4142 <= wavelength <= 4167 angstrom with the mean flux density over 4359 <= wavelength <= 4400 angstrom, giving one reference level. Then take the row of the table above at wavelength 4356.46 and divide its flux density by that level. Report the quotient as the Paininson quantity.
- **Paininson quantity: 1.15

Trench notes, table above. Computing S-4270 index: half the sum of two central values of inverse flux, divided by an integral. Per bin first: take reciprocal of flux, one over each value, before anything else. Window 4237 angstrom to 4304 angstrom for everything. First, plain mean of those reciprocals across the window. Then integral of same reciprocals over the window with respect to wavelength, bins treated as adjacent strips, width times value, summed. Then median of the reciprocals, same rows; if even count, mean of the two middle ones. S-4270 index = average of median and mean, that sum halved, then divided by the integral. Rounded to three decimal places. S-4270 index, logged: 0.015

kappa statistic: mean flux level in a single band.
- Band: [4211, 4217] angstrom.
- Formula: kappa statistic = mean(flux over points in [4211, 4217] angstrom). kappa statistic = 2.30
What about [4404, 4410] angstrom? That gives 2.57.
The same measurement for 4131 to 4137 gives 2.20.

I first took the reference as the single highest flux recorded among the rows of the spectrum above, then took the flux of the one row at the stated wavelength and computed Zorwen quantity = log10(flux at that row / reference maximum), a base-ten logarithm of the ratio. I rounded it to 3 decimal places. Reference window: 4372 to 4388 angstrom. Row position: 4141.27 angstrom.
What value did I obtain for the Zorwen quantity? -0.141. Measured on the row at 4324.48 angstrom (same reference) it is -0.061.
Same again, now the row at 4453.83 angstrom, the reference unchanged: -0.009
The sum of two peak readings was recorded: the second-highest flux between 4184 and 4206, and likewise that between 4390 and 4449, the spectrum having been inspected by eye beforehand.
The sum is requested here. 5.5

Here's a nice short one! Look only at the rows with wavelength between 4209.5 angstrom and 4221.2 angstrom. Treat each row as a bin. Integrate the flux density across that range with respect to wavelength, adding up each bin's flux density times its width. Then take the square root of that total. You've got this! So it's 5.3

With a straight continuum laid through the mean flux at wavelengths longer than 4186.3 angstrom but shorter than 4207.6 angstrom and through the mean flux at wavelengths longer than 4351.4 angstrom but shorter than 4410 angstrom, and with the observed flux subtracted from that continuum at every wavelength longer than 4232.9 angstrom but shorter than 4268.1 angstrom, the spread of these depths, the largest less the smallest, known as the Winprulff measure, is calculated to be 0.64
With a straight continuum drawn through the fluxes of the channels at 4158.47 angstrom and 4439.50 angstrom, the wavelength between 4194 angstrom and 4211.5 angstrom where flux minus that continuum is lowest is 4200.82 angstrom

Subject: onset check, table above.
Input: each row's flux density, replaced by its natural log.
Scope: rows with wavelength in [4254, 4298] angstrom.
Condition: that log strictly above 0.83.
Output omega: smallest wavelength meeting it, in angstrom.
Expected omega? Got 4255.33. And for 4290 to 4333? 4314.53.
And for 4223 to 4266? 4231.88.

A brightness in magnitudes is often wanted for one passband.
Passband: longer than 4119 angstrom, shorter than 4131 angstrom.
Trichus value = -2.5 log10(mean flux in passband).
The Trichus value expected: -0.94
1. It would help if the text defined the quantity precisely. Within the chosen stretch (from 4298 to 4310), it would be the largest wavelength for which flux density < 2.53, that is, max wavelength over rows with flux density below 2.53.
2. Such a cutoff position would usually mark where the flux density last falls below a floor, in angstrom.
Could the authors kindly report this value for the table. 4308.58 angstrom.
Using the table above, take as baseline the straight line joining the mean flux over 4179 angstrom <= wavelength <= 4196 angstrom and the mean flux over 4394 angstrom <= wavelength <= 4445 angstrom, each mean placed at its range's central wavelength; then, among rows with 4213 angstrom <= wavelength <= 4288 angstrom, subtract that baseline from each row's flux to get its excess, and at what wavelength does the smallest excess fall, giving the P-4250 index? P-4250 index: 4253.37 angstrom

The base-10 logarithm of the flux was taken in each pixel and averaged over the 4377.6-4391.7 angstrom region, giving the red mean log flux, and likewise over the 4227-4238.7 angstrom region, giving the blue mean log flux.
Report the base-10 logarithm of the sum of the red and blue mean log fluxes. -0.135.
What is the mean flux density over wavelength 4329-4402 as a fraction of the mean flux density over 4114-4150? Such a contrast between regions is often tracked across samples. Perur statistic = 1.18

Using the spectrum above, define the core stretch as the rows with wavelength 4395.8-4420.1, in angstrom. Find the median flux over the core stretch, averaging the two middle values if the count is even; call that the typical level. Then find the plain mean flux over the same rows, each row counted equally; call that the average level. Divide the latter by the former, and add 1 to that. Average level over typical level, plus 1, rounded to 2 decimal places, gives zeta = 1.99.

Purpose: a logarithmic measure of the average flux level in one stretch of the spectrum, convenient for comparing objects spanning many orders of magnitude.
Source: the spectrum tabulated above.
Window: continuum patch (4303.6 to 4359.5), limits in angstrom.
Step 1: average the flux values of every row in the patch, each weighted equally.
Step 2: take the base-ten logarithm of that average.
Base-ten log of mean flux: 0.395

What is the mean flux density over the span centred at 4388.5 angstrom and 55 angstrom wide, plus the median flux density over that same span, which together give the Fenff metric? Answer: 5.40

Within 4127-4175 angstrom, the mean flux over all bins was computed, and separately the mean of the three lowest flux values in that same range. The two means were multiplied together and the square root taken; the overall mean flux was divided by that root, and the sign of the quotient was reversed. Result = -1.04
